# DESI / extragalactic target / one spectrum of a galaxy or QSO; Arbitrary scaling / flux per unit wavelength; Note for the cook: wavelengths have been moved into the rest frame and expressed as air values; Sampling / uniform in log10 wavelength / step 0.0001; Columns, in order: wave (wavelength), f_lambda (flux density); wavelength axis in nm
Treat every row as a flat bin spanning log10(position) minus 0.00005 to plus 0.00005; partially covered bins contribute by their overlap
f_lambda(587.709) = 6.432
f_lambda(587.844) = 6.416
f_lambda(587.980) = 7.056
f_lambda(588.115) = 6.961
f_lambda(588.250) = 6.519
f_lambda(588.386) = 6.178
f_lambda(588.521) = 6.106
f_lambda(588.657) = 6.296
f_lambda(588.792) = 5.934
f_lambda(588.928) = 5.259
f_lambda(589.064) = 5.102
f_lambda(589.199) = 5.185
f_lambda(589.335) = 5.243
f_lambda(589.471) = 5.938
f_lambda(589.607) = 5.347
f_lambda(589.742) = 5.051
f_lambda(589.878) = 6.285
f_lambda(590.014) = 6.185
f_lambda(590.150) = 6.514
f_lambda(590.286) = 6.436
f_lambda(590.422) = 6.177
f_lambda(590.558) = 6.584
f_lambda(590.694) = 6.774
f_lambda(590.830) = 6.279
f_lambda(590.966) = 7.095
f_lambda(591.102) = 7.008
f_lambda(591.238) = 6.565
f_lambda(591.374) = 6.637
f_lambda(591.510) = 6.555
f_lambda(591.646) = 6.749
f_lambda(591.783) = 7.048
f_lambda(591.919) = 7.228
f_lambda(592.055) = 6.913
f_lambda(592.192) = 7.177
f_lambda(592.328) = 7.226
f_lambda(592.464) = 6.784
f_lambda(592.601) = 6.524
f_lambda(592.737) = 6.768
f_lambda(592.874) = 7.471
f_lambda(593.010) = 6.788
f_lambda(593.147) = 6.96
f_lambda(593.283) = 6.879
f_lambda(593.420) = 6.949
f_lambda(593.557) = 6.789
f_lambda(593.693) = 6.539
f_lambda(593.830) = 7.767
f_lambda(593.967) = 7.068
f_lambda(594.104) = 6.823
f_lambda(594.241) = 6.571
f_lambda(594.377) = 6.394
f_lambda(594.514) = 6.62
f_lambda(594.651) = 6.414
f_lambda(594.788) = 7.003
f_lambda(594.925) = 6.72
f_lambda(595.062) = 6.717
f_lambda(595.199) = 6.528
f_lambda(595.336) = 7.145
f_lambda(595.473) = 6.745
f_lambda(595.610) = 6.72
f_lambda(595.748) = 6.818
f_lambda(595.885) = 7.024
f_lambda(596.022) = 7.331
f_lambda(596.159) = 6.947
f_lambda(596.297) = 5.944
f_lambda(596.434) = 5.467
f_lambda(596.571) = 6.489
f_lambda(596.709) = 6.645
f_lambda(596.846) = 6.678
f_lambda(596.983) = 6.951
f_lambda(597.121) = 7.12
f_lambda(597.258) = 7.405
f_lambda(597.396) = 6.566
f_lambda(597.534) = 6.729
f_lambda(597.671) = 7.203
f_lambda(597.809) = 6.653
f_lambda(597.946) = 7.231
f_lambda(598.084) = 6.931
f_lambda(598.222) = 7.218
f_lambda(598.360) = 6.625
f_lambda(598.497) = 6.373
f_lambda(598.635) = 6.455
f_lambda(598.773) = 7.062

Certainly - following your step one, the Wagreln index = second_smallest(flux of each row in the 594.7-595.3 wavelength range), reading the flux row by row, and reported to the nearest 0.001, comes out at 6.717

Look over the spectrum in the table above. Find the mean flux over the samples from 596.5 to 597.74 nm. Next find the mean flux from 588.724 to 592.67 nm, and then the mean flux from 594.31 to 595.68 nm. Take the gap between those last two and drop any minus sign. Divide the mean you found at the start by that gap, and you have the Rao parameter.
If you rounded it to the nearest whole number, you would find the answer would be 19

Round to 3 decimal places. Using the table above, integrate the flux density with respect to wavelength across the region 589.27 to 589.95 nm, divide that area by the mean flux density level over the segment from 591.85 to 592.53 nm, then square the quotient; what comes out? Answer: 0.287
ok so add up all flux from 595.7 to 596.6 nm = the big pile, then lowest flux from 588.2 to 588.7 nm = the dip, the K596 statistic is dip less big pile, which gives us -40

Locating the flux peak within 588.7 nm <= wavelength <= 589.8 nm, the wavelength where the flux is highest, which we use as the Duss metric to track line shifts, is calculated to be 589.471 nm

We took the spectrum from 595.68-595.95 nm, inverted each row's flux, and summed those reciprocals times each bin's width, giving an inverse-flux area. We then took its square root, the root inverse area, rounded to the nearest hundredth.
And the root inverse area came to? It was 0.20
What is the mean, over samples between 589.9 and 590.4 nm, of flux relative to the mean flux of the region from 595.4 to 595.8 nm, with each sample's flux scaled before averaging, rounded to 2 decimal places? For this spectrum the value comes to 0.94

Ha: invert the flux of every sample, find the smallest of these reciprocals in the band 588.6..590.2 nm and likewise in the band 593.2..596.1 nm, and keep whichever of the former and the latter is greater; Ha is 0.154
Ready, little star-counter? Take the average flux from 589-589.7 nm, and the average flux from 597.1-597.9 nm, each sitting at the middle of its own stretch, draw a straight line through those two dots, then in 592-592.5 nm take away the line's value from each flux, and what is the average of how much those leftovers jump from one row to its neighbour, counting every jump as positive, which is 0.24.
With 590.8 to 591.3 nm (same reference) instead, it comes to 0.46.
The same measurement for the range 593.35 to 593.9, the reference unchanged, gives 0.55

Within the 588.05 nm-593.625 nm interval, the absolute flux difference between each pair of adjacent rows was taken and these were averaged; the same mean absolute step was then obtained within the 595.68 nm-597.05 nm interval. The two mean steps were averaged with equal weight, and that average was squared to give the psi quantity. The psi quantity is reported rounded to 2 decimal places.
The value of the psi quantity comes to 0.14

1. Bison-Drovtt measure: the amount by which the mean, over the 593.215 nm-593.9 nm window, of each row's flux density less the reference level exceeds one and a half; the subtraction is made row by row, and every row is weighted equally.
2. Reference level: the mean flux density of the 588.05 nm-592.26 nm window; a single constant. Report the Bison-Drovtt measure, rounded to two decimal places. -0.82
